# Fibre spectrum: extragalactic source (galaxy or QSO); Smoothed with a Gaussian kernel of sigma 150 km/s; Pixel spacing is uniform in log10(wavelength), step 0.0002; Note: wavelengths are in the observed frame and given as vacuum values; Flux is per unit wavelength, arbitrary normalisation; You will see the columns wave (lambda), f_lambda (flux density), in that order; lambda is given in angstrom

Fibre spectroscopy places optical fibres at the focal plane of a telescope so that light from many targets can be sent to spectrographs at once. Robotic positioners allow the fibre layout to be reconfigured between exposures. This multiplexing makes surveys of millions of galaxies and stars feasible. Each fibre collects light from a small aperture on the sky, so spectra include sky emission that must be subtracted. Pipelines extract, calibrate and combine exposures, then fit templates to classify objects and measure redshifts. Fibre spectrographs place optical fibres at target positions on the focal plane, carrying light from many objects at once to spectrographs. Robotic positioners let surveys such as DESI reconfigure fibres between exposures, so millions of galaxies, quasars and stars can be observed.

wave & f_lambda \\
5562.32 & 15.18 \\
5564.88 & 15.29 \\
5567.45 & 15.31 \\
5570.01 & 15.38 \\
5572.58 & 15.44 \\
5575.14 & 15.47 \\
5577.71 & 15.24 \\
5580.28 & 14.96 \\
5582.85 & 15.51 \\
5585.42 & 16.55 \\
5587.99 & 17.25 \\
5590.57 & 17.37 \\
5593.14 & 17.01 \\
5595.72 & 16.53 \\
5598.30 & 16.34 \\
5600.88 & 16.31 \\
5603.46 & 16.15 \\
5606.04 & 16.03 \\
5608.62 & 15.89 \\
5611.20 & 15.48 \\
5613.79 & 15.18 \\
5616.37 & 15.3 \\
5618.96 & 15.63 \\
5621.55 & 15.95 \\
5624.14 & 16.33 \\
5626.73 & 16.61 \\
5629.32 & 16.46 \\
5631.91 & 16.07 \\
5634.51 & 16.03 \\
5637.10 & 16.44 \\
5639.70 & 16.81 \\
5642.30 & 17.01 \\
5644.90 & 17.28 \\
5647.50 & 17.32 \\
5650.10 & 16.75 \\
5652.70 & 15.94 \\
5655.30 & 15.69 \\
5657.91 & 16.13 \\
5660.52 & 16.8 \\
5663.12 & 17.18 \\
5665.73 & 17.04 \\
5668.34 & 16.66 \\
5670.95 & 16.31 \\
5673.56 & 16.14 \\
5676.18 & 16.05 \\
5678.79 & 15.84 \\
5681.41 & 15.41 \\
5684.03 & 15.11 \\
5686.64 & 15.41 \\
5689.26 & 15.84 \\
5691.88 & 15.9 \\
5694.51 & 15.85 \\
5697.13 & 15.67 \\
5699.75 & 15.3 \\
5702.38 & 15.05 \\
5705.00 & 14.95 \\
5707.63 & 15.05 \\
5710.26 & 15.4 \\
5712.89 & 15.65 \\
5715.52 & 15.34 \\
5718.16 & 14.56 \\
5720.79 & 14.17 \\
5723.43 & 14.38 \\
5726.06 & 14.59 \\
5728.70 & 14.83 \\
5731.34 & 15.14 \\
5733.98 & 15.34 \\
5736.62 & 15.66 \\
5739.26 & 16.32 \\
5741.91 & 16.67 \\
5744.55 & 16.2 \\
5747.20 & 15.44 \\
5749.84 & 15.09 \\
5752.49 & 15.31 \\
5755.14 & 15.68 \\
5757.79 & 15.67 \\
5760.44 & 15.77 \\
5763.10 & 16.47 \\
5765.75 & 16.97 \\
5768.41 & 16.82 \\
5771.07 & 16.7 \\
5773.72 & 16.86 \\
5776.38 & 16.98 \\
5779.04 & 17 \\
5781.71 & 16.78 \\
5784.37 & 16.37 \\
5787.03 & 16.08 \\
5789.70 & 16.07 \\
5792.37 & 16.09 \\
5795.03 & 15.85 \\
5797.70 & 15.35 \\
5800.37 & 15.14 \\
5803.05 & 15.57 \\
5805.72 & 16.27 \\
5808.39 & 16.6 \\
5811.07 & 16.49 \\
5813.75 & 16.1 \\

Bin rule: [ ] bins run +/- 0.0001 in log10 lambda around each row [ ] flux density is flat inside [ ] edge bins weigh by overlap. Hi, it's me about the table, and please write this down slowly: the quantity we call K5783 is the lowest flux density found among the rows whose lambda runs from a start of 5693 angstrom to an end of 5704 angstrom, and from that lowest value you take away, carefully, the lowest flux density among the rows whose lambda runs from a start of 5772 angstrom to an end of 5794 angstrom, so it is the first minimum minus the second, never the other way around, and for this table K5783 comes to -1.02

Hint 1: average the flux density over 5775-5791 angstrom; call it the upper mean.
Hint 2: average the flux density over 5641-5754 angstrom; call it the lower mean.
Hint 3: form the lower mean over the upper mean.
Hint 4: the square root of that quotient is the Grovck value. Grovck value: 0.98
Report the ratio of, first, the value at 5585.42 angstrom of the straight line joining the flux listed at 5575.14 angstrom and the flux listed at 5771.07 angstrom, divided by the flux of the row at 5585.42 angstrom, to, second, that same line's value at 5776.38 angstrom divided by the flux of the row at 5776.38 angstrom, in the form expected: 0.95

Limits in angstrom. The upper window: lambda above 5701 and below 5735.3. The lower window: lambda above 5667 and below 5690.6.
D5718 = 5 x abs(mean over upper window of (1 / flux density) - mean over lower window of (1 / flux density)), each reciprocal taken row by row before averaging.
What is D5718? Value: 0.019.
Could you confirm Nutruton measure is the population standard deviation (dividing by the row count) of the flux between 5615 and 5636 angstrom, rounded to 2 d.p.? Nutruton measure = 0.40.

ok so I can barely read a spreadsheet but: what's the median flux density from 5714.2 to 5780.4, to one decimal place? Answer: 15.7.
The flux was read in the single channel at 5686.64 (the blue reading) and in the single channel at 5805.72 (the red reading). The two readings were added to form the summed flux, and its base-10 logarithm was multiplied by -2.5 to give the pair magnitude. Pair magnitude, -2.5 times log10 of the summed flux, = -3.75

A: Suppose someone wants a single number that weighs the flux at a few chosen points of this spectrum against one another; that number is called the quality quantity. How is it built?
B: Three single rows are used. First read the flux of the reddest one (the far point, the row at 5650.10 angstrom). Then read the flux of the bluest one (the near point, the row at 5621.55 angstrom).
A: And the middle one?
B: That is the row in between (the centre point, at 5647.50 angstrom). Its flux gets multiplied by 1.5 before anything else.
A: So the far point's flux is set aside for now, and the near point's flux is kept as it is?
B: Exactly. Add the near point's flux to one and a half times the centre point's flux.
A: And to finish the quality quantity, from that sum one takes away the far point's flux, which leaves 25.2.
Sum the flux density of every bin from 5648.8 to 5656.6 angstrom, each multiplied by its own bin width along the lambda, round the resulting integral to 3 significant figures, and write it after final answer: 126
